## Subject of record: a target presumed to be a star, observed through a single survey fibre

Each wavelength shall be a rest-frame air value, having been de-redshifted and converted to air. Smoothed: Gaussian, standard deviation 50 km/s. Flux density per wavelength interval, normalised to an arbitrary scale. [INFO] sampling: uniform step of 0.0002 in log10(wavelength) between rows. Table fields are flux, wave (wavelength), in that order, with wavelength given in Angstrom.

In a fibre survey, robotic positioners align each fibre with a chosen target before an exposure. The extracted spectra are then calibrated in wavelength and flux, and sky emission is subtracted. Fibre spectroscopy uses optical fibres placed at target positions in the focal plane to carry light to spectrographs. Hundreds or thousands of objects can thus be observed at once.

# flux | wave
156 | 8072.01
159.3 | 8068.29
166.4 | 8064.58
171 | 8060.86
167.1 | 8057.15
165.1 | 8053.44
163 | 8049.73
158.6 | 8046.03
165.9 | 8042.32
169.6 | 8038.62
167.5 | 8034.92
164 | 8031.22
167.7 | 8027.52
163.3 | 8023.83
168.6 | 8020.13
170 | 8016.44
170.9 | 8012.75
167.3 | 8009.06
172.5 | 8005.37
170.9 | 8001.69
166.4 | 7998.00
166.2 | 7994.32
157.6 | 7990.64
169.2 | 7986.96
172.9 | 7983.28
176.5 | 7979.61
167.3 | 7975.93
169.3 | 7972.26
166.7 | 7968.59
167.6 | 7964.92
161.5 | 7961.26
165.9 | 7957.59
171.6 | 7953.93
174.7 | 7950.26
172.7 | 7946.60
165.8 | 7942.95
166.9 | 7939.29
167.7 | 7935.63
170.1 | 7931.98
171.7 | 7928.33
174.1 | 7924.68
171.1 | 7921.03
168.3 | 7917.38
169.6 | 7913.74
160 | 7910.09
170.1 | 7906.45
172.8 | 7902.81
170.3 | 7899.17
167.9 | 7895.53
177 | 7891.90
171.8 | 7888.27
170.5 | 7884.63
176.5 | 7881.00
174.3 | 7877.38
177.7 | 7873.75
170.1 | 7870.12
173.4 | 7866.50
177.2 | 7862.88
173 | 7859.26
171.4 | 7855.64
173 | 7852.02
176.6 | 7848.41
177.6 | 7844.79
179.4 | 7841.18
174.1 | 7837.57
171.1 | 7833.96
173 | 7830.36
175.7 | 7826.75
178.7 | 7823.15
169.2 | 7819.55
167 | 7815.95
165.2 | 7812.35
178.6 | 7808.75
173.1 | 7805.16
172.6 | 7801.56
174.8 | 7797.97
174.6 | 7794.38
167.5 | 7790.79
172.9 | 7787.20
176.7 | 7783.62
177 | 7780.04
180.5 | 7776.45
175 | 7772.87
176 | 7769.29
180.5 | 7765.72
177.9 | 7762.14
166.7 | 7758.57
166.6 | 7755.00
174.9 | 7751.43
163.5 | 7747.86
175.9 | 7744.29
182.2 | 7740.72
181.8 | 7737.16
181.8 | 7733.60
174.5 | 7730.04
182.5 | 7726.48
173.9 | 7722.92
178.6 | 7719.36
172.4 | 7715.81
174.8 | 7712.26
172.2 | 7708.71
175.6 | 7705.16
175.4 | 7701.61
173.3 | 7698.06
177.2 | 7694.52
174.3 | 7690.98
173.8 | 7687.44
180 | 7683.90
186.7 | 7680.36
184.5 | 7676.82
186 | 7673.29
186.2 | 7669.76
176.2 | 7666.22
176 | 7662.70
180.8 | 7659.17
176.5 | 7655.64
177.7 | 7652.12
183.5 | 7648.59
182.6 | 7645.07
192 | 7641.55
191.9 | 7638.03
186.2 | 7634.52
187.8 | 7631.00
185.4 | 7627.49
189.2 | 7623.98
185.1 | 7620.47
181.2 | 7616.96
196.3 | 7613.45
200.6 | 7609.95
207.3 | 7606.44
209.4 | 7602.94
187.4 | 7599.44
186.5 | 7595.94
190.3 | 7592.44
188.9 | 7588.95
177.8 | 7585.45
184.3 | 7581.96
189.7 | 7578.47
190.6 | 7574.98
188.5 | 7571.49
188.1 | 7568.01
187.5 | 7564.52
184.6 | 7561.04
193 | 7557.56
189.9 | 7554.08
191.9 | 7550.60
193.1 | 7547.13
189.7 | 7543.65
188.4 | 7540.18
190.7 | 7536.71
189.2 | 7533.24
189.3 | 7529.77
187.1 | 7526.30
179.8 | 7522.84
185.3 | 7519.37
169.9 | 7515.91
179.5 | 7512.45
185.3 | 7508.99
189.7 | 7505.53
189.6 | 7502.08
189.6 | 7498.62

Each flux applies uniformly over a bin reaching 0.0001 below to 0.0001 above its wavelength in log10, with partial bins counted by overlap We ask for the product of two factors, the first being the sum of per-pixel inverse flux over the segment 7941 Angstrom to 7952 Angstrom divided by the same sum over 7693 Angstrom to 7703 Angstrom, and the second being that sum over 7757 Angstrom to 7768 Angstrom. 0.0176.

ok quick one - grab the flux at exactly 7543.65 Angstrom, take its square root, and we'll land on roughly 13.8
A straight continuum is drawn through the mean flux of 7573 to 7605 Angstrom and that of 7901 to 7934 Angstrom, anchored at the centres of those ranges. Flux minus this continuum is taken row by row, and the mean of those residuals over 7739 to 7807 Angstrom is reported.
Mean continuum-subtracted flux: -4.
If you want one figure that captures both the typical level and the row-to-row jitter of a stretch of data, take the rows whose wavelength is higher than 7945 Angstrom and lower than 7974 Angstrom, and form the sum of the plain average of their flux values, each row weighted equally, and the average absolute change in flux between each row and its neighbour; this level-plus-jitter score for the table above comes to 172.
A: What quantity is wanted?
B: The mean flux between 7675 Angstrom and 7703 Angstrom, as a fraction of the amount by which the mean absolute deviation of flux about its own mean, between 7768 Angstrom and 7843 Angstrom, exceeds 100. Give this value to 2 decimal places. -1.84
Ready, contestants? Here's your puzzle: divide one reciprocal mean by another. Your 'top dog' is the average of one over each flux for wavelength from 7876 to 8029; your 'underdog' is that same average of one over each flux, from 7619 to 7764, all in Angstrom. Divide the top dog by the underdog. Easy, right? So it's 1.06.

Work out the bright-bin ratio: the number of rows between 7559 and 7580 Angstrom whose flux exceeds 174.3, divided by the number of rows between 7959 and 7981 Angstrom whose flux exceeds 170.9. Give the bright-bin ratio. 6.0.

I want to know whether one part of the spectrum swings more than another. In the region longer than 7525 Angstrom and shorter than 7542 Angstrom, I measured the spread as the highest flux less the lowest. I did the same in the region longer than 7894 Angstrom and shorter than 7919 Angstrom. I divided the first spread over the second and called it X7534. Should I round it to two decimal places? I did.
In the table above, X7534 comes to 0.28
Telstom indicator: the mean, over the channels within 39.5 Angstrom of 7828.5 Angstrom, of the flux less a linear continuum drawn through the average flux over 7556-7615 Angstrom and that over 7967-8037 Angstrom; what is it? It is -4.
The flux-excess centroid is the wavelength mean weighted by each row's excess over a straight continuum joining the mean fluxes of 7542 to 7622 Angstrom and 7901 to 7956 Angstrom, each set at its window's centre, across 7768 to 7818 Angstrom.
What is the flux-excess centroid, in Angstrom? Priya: 7798.0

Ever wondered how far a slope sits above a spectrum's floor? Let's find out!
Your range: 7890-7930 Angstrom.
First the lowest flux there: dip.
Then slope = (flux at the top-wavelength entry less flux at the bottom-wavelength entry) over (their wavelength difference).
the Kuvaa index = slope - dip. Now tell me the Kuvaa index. -160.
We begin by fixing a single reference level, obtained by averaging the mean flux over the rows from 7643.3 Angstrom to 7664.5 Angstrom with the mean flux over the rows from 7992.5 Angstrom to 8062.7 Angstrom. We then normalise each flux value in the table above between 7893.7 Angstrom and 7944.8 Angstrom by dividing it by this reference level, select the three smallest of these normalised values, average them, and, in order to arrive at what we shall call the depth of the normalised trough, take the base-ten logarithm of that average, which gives -0.0234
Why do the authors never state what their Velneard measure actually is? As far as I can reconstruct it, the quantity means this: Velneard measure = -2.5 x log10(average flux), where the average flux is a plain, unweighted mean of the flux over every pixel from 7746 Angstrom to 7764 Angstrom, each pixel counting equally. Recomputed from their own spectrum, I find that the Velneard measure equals -5.58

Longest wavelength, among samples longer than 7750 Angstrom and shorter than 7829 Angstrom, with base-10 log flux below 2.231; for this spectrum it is 7819.55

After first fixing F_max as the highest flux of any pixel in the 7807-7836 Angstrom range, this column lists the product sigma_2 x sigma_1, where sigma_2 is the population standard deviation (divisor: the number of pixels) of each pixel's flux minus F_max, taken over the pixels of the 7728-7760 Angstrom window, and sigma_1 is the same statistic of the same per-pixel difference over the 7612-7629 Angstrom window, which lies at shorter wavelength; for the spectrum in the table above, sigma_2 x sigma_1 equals 35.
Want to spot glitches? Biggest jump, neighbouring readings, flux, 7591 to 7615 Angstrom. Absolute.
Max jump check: 22.0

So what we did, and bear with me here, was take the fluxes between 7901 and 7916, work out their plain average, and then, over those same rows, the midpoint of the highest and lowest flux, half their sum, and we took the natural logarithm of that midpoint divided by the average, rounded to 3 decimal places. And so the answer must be -0.010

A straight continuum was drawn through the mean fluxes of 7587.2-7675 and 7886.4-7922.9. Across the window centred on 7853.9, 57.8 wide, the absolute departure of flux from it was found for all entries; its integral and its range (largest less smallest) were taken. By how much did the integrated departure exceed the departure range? 145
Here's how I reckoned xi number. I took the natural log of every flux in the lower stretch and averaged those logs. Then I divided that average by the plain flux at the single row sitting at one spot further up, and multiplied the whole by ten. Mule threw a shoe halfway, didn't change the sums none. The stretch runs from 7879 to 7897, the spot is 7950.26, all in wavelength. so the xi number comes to 0.295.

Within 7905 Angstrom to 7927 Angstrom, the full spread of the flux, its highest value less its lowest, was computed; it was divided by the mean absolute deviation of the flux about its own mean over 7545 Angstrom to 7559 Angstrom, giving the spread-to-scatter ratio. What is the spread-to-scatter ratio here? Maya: 13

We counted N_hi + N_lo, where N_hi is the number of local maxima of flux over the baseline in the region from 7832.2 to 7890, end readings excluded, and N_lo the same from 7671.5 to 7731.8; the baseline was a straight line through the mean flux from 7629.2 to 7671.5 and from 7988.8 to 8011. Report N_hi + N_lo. 10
